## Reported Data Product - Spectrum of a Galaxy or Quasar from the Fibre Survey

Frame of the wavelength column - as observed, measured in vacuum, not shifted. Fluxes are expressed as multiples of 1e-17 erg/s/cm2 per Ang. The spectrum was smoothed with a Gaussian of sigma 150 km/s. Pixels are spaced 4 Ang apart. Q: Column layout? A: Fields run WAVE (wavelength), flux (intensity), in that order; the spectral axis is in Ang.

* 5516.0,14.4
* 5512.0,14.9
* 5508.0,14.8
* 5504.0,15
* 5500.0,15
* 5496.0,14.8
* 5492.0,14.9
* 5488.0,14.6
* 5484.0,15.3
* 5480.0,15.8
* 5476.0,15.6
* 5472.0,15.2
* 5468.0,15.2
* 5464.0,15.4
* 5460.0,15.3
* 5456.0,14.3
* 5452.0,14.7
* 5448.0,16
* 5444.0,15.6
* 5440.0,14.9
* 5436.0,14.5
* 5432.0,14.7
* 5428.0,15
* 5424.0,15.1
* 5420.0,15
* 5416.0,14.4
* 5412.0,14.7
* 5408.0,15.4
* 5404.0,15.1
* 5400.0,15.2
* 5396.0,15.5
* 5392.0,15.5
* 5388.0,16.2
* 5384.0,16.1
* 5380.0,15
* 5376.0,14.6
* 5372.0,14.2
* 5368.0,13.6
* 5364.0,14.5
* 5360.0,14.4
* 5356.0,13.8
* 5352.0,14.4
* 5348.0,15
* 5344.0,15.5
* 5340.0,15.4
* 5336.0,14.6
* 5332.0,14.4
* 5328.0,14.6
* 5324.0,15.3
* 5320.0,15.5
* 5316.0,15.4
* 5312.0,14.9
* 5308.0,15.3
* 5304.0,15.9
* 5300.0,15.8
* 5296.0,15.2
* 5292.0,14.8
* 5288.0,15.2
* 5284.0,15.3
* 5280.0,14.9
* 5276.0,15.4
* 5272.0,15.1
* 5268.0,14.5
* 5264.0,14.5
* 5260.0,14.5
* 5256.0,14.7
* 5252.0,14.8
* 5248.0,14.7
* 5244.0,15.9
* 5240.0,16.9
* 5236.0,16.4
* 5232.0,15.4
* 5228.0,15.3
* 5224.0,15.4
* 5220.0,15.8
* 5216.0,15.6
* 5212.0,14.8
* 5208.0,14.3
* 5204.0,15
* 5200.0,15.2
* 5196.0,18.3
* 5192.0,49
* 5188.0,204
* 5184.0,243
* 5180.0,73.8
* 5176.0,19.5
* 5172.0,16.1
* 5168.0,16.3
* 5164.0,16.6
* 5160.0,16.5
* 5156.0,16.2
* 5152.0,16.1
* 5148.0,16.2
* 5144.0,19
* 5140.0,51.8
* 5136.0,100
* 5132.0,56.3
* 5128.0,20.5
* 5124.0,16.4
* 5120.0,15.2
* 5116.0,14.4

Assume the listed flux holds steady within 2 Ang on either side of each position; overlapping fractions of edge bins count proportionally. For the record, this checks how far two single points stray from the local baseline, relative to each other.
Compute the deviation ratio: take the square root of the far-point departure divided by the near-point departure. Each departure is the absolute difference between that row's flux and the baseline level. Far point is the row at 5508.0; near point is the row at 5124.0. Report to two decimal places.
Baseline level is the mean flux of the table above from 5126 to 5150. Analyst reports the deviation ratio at 1.03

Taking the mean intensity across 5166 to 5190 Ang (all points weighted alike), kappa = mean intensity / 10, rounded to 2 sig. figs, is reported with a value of 9.5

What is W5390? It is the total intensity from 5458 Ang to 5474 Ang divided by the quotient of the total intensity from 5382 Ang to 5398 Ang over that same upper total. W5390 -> 59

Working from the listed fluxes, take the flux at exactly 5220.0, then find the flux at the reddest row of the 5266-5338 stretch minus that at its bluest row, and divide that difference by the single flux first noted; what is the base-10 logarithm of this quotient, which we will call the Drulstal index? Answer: -2.2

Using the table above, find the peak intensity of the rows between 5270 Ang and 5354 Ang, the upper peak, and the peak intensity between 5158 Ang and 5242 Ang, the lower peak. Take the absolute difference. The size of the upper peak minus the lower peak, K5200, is 227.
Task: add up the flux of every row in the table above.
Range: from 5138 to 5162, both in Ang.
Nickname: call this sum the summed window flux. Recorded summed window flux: 136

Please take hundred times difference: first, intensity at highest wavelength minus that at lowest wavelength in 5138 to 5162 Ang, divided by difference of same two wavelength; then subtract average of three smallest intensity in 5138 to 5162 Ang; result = -1793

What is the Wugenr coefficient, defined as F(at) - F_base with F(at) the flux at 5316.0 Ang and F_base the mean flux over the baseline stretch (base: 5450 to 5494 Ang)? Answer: 0.28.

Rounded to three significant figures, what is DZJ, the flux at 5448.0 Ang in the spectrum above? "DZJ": 16.0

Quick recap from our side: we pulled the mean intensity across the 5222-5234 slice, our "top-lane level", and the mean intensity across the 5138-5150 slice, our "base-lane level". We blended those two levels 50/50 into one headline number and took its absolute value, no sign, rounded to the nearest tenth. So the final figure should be 22.2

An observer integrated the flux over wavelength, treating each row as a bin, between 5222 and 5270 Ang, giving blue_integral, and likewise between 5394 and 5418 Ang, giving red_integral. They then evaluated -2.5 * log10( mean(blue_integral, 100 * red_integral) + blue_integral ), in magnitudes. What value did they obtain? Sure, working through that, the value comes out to -10.7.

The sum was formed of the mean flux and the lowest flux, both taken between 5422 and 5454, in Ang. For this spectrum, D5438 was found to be 29.6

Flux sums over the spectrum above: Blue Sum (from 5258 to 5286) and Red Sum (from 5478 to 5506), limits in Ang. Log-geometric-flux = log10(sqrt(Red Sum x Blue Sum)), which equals 2.02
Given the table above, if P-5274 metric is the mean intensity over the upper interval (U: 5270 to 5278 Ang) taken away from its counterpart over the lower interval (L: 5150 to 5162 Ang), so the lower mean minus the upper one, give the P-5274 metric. 1.0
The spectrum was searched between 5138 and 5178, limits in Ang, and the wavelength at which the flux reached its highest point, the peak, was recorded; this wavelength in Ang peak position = 5140.0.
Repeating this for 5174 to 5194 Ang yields 5184.0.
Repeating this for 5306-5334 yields 5320.0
